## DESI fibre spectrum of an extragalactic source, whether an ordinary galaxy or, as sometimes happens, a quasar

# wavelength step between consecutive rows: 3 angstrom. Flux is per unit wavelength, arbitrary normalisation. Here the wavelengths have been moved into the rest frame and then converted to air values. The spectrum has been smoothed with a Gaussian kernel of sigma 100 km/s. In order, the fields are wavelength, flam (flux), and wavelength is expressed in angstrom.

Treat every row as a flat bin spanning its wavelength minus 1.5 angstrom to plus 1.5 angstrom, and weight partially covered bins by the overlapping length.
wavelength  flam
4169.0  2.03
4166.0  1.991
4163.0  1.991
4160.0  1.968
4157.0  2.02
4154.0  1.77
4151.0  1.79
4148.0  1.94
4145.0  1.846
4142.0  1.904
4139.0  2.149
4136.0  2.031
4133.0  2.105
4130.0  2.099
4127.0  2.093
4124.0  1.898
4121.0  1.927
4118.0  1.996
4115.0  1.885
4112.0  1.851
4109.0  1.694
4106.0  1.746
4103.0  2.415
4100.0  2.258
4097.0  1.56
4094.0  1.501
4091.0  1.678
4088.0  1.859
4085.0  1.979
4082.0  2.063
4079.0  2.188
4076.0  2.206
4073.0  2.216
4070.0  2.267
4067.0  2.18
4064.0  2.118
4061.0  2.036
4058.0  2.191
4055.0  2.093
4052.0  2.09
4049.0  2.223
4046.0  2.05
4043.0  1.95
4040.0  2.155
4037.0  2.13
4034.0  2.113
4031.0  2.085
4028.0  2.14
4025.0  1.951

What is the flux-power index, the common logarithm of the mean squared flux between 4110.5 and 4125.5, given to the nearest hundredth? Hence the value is 0.56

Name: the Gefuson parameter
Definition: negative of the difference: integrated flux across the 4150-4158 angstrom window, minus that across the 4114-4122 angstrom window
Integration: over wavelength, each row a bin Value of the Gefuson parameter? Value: 0.7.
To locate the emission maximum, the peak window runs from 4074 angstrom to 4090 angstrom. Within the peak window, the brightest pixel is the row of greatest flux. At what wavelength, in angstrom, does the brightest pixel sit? 4076.0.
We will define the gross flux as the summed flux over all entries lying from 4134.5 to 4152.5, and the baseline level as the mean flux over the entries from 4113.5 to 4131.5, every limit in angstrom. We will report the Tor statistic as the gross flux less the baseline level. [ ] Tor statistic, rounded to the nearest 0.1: 9.7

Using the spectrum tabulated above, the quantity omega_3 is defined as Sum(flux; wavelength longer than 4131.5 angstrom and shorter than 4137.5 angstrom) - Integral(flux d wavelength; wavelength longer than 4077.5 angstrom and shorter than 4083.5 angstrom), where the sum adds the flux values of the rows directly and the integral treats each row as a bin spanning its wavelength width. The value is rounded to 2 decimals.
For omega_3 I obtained -8.62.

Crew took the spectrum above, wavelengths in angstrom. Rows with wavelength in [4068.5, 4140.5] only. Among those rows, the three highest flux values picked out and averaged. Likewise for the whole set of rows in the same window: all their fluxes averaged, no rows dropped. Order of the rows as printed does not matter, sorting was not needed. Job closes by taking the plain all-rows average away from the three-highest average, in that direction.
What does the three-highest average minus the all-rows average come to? 0.33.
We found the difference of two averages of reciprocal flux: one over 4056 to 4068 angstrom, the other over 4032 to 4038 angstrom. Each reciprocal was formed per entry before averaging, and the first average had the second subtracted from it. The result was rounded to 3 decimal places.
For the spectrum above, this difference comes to -0.002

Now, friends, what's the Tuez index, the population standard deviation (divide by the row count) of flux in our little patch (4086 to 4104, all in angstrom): 0.346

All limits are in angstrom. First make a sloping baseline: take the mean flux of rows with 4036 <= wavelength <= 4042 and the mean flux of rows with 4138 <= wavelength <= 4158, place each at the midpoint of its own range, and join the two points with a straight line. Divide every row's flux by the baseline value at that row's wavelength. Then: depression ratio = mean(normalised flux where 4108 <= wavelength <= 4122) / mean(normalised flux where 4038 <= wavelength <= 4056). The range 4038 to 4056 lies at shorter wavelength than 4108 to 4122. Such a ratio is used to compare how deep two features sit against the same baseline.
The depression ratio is 0.96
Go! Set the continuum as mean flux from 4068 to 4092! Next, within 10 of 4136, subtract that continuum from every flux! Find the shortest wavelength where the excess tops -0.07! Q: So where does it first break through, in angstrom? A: 4127.0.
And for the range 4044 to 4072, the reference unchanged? 4046.0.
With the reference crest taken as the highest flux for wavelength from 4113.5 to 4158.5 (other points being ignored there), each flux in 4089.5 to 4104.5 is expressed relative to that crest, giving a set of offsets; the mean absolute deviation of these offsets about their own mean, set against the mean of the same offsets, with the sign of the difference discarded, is 0.63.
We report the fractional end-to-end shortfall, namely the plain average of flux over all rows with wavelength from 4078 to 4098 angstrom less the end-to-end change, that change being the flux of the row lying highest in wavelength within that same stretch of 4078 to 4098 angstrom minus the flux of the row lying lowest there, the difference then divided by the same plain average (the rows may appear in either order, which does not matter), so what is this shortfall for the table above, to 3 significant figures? 1.34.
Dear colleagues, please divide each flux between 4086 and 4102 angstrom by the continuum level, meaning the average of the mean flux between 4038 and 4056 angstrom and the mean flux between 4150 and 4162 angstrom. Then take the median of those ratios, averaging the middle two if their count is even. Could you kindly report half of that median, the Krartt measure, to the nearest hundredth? 0.42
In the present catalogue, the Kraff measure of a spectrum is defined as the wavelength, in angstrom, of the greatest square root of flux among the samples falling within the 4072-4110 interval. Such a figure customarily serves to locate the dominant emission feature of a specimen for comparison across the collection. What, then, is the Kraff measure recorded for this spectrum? 4103.0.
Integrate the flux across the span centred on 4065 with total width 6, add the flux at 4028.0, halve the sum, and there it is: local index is 7.5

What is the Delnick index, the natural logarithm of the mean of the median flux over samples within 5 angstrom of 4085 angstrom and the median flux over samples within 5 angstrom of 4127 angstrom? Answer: 0.71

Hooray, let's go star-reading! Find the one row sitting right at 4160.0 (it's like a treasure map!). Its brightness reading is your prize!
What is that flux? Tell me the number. 1.968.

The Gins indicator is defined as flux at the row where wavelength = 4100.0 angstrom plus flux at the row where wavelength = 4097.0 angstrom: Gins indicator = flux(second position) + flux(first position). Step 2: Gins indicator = 3.82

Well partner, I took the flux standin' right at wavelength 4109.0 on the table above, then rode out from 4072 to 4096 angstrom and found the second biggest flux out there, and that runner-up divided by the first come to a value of 1.30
